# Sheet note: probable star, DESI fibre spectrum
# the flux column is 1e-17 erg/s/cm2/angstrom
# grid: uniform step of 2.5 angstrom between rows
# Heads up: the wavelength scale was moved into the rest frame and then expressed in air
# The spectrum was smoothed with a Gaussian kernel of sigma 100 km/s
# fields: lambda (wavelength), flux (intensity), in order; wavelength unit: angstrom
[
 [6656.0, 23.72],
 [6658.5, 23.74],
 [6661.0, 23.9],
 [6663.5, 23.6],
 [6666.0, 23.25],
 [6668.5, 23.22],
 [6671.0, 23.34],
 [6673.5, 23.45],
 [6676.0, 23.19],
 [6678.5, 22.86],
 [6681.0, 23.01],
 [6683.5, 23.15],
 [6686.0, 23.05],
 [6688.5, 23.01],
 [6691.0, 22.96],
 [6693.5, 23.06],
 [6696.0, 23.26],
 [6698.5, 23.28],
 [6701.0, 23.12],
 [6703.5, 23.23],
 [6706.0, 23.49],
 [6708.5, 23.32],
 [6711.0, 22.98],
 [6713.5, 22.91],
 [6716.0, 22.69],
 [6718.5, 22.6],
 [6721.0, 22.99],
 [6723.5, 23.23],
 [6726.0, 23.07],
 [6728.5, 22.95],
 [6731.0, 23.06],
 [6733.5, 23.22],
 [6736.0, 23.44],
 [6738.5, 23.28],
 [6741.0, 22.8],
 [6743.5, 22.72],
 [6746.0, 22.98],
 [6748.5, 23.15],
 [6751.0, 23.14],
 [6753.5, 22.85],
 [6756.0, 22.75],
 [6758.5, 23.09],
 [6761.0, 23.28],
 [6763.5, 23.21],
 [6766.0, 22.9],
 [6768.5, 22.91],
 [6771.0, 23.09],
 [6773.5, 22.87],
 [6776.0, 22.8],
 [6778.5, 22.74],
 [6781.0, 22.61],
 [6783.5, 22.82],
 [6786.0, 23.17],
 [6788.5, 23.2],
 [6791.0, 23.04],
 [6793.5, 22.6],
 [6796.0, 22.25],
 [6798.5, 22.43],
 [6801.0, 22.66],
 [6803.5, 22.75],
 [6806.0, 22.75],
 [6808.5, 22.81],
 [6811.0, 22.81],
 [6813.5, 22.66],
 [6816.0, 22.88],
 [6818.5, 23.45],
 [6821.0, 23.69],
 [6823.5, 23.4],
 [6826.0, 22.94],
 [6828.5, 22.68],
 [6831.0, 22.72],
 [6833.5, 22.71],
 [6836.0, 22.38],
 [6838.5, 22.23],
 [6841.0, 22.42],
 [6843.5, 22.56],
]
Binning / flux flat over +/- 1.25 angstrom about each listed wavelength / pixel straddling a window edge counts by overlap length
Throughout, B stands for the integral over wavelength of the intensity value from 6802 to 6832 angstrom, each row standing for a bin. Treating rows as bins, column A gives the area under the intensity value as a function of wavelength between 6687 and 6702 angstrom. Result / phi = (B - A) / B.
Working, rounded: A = 347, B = 689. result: 0.5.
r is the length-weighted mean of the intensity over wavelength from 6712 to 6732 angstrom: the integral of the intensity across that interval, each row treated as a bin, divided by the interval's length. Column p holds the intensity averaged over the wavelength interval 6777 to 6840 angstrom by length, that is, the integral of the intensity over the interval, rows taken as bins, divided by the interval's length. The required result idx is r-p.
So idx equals 0.12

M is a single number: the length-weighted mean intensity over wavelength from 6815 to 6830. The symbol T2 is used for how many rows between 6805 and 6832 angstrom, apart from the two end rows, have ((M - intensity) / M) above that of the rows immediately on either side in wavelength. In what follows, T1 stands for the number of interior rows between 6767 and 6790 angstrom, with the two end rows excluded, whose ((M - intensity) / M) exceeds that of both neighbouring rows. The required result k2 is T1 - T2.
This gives -1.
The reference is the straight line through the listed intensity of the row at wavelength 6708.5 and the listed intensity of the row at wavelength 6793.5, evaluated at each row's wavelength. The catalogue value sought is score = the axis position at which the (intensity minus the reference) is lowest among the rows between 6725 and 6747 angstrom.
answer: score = 6743.5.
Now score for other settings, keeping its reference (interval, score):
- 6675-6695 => 6678.5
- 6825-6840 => 6838.5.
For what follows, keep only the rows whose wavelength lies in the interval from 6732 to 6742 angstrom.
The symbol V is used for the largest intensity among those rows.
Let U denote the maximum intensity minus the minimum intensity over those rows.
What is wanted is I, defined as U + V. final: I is 24.1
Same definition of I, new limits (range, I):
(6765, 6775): 23.3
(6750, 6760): 23.5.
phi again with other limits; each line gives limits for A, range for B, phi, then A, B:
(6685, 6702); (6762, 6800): 0.5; 393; 868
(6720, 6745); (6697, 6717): -0.2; 577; 463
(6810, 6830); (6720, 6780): 0.7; 461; 1381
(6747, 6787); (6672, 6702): -0.3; 918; 694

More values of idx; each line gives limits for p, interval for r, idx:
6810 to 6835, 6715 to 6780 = 0.00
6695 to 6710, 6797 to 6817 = -0.57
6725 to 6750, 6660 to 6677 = 0.35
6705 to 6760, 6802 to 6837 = -0.13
